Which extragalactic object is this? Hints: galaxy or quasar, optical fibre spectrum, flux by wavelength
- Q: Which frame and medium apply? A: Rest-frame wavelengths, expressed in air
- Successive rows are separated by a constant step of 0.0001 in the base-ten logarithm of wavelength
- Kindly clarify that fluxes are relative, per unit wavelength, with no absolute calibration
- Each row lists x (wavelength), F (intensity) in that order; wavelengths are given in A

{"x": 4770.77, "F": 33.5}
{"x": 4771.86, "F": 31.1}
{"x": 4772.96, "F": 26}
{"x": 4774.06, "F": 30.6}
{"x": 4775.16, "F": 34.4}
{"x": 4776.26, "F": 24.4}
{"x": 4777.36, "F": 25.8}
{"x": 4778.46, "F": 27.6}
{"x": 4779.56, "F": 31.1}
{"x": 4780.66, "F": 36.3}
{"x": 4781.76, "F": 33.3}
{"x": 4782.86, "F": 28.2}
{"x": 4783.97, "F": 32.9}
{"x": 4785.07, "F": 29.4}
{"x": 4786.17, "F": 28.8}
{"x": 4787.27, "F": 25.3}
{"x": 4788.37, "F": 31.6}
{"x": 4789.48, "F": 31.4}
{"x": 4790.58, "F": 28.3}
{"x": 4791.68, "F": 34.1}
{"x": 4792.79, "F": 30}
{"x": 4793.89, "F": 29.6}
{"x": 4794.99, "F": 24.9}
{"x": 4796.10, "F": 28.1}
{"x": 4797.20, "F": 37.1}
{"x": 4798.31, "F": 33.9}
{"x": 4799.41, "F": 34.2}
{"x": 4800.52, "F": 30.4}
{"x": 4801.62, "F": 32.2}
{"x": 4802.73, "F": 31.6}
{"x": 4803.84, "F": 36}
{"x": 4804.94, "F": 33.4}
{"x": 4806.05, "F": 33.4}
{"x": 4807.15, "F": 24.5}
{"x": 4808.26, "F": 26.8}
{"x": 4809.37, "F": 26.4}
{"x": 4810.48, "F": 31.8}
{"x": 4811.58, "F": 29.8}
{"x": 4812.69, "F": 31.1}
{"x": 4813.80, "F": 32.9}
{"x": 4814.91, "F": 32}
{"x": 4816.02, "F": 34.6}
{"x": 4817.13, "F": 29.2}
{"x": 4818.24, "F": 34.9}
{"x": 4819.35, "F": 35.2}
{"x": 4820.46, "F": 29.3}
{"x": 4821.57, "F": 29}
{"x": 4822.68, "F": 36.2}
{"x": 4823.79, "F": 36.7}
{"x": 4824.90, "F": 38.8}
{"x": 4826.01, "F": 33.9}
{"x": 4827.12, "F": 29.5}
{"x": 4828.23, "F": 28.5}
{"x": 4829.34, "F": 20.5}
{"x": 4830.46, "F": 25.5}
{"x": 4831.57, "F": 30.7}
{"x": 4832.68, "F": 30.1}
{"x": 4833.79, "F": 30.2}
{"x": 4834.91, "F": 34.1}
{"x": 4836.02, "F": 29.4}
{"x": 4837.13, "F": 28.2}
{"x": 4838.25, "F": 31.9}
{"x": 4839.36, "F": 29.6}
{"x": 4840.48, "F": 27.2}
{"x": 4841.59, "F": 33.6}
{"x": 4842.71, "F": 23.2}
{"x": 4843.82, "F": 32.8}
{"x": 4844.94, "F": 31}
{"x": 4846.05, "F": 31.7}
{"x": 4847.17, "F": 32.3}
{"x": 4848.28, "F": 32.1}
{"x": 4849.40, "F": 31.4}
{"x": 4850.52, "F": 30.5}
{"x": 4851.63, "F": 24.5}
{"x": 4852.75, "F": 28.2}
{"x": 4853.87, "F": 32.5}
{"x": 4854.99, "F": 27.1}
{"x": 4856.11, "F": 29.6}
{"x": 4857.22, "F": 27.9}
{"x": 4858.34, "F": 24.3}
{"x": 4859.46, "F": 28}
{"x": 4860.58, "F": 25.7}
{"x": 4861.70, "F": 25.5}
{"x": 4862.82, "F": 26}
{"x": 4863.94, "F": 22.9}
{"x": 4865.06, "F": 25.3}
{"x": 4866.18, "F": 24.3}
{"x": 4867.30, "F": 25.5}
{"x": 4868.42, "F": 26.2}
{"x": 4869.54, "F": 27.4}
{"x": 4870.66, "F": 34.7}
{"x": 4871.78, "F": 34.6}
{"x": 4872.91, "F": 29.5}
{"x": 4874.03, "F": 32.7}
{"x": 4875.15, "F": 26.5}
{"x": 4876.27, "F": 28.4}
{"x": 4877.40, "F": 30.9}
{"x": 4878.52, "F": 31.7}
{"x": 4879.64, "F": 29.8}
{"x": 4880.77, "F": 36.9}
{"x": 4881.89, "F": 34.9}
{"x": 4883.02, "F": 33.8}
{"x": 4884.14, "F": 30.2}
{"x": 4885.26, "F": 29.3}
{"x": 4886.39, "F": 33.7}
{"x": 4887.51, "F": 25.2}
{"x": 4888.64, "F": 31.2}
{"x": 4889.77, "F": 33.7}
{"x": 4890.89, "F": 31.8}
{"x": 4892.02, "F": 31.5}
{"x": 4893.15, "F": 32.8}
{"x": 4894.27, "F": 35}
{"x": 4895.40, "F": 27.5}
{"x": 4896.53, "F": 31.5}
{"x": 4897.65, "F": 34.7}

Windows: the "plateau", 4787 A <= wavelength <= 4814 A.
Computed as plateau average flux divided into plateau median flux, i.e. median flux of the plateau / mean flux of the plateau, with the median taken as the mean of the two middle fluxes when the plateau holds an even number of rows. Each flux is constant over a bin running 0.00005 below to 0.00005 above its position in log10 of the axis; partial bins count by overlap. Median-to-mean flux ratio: 1.02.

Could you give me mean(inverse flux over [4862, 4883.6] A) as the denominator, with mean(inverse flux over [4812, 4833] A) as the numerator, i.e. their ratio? 0.94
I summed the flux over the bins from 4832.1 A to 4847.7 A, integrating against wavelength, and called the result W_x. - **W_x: 474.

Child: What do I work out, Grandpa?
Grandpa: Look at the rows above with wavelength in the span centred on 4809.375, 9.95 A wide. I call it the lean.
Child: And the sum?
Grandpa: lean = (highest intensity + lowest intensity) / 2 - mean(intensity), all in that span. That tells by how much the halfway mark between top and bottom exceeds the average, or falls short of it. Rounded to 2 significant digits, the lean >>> -1.1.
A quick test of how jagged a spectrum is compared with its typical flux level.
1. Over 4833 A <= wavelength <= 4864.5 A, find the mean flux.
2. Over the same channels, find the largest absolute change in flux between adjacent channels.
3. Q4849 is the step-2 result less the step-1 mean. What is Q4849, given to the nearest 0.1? -18.6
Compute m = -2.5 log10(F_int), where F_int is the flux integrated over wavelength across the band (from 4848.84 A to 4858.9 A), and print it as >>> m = -6.1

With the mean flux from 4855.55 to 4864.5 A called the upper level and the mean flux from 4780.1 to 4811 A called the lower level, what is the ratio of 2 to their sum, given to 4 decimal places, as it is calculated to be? 0.0350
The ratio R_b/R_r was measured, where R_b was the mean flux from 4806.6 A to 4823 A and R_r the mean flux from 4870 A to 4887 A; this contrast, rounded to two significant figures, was 0.97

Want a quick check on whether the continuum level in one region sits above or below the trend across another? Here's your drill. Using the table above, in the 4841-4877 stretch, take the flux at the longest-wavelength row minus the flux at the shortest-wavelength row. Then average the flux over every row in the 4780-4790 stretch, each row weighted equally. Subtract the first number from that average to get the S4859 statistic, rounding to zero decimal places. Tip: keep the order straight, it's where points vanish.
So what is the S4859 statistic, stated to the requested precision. 36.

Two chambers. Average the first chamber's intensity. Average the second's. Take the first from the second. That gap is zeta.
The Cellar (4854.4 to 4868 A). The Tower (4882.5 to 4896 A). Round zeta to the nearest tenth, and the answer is 5.3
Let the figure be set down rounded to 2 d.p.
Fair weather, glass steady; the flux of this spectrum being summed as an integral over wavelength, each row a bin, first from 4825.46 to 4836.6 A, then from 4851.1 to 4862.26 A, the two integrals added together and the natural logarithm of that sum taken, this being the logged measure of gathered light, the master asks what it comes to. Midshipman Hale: 6.45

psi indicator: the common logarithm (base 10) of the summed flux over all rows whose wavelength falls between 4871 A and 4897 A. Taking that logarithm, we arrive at 2.86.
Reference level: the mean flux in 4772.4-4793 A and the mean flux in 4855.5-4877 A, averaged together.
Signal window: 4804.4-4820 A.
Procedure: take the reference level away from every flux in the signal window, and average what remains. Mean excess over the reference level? 2.3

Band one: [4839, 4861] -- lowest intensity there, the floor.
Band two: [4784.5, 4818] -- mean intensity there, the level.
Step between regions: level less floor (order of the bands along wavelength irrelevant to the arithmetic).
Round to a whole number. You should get 8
